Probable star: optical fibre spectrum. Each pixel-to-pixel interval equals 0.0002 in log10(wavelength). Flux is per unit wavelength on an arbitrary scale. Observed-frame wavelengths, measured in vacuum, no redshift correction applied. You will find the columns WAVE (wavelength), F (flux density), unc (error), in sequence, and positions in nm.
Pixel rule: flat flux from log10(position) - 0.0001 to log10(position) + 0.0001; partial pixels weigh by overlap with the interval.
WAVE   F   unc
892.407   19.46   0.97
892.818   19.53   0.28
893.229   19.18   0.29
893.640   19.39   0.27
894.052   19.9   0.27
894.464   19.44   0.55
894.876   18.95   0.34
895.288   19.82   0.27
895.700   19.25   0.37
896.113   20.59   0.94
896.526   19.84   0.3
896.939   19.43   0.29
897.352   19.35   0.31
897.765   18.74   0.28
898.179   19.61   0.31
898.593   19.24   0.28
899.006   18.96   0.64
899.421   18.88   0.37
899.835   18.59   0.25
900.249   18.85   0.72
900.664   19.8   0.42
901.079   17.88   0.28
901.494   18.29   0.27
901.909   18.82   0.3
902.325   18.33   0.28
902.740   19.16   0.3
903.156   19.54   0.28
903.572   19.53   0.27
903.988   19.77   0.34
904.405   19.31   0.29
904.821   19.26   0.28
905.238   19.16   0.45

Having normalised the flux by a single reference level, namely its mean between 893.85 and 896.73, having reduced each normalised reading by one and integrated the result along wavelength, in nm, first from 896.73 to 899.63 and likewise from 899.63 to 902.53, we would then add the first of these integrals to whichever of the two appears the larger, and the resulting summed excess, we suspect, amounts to -0.15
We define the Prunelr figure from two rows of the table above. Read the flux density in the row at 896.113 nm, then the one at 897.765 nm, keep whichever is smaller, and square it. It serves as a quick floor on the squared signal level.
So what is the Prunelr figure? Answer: 351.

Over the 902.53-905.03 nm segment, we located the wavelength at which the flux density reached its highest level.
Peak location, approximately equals 903.988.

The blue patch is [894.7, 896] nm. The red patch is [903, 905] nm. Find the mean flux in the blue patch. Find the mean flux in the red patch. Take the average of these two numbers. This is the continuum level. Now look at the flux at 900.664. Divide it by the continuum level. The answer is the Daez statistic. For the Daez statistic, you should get 1.02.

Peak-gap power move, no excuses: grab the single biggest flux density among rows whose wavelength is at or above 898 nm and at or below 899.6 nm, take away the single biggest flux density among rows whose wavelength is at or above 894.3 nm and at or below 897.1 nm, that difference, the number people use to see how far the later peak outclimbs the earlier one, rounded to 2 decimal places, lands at -0.98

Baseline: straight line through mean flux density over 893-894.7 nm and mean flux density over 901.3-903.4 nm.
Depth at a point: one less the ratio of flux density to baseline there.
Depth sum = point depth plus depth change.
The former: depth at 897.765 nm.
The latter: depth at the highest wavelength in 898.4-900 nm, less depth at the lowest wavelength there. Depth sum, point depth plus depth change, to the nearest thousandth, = 0.052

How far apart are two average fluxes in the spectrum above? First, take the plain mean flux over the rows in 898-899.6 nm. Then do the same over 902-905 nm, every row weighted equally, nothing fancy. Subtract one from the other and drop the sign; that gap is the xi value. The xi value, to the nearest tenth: 0.1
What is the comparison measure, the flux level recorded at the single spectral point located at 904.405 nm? 19.31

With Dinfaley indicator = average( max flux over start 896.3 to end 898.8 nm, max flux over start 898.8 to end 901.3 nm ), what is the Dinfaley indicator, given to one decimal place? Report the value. 19.8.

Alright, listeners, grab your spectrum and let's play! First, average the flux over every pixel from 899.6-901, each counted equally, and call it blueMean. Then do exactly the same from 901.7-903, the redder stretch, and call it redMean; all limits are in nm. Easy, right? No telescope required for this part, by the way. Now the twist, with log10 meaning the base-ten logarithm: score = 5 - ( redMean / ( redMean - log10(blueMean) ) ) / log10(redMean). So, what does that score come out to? 4.16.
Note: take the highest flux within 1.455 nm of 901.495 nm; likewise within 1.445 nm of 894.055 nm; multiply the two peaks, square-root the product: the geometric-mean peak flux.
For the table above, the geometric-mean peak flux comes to 19.8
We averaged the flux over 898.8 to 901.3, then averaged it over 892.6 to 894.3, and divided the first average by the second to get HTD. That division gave 0.965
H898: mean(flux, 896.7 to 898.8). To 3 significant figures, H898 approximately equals 19.3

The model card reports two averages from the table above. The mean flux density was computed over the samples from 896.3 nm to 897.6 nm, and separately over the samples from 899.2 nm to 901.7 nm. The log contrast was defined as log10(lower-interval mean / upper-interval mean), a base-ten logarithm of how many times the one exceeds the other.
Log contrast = 0.019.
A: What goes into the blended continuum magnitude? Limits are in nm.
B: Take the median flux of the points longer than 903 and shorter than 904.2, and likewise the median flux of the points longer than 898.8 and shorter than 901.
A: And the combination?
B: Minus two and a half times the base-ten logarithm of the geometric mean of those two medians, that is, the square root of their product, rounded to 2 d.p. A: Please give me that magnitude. -3.21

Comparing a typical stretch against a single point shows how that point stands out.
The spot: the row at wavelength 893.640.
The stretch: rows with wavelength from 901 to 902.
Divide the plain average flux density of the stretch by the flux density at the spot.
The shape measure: 0.95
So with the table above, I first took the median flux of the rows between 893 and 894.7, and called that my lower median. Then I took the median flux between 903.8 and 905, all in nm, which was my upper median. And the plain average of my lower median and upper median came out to 19.4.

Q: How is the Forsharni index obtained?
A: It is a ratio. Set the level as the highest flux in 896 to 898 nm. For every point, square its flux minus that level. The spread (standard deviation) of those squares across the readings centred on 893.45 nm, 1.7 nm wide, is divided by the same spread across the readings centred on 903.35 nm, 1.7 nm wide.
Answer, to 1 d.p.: 1.1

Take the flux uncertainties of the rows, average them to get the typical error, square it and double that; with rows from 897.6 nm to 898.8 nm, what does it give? 0.17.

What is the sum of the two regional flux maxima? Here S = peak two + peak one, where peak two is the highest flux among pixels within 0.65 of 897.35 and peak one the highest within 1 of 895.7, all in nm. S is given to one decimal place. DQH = 40.0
